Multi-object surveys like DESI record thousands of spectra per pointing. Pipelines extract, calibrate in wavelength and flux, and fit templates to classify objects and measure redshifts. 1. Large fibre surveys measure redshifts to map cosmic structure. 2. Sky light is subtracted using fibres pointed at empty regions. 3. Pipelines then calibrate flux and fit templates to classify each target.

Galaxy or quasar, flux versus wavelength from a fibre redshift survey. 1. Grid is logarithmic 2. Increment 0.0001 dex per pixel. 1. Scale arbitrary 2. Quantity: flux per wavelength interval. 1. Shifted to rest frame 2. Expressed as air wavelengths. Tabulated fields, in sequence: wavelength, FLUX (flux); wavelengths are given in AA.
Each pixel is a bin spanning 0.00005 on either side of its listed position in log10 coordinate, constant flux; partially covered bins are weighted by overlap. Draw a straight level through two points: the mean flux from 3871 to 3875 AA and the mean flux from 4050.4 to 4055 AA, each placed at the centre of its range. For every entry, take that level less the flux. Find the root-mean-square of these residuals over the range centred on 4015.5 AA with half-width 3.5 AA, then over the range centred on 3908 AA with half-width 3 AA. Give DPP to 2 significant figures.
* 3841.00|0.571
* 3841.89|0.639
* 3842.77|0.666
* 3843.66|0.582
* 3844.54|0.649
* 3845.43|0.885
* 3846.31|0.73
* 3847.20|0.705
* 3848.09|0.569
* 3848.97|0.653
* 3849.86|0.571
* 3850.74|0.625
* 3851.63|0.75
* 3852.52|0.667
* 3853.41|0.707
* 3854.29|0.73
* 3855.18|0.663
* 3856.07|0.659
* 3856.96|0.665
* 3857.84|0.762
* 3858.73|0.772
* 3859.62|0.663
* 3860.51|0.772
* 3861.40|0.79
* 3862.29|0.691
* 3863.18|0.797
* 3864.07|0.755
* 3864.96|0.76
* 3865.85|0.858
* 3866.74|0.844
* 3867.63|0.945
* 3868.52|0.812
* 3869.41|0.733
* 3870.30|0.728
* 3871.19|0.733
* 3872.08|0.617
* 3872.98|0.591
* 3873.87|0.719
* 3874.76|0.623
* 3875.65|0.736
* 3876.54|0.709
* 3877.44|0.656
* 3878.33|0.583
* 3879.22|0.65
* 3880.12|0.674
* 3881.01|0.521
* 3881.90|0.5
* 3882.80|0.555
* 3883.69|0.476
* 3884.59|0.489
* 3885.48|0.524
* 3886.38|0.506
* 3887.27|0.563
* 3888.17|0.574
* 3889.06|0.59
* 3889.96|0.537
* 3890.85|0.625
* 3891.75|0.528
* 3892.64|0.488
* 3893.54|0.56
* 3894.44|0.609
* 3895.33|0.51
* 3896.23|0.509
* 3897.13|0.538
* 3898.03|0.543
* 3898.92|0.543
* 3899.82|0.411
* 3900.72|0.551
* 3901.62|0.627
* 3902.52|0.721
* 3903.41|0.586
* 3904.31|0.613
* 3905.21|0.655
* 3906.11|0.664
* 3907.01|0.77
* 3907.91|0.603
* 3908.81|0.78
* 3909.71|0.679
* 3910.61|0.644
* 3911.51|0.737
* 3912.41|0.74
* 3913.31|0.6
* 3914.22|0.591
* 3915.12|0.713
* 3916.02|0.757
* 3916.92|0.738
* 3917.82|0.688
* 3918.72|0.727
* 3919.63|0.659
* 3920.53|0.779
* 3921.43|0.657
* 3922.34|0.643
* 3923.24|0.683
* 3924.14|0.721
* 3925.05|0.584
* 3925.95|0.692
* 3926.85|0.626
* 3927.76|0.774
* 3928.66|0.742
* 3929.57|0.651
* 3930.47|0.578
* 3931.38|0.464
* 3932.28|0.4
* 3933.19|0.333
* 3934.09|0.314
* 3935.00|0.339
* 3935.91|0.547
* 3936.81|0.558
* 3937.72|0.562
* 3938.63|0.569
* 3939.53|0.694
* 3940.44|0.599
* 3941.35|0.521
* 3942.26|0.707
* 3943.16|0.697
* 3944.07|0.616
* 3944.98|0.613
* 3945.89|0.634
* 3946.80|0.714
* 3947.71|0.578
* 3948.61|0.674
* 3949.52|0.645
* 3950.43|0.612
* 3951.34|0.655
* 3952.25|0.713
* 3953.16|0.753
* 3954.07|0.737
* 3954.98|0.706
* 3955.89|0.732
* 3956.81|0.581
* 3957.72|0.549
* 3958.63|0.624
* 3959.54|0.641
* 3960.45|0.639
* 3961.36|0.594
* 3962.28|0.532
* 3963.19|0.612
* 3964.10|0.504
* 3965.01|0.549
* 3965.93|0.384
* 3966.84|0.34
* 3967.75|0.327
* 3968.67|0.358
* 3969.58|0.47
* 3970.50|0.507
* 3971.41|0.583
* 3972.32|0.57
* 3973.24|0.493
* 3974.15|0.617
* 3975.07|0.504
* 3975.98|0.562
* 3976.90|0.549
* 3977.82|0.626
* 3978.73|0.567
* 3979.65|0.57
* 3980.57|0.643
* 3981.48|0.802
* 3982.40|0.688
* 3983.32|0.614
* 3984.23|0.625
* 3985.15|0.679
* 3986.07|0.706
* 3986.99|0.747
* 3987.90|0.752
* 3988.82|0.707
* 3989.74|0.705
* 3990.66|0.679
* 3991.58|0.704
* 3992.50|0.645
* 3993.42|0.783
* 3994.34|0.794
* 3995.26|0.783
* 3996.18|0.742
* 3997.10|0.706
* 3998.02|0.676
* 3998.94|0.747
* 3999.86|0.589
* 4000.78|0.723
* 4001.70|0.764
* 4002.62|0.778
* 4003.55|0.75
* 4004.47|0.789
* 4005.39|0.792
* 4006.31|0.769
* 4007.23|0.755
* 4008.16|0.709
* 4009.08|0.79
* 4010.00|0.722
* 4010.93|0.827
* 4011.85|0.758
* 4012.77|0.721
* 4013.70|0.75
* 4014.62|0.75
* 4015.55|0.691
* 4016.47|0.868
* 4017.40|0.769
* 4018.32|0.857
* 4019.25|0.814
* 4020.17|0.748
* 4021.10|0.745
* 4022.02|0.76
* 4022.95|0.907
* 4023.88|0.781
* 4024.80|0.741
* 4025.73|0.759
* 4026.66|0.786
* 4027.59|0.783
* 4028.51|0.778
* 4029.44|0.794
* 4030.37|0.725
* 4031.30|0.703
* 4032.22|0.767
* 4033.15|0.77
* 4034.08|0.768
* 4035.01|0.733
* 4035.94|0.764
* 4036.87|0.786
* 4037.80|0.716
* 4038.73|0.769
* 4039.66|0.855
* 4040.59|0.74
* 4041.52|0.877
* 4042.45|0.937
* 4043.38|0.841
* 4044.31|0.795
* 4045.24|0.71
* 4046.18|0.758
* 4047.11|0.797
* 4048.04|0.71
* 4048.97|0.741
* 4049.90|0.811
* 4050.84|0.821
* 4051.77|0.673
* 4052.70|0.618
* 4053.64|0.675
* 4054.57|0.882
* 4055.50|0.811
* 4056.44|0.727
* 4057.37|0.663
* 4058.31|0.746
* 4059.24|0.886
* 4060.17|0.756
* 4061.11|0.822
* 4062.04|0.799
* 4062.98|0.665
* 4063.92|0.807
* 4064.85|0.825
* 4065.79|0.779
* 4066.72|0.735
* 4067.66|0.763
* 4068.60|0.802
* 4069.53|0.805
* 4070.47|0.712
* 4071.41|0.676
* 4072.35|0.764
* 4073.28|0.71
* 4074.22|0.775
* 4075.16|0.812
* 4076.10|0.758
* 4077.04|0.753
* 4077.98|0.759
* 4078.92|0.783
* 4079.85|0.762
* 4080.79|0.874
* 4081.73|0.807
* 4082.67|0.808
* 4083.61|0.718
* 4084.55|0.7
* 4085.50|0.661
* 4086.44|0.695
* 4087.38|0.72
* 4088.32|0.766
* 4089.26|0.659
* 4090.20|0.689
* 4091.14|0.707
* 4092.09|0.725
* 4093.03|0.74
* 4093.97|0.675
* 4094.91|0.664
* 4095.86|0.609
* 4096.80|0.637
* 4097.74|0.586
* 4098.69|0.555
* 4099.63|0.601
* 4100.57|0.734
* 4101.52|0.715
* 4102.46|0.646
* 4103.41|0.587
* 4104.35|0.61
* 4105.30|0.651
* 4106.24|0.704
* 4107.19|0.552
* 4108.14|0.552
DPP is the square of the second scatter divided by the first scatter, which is 0.048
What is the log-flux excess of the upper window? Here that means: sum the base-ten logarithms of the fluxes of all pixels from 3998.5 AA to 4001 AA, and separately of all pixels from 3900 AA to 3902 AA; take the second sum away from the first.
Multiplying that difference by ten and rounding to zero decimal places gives 0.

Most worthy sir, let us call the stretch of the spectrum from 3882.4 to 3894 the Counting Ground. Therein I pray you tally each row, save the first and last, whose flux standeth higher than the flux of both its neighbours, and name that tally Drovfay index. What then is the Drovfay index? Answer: 3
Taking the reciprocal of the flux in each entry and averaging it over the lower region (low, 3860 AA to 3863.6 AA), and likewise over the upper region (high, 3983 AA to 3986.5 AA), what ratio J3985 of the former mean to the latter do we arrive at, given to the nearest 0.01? 0.86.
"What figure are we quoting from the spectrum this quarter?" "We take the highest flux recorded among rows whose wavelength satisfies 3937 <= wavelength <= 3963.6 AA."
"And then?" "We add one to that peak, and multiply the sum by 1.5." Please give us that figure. 2.6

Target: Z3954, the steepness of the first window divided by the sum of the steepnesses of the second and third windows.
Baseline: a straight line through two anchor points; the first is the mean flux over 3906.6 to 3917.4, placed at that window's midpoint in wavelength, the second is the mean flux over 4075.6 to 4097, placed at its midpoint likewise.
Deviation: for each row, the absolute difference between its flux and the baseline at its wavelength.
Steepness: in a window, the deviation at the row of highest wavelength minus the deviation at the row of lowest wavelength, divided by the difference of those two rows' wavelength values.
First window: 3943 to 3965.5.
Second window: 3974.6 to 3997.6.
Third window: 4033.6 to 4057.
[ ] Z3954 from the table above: -0.6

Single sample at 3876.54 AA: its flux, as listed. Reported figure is 0.709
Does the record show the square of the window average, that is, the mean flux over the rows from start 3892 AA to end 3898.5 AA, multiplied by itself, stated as 0.29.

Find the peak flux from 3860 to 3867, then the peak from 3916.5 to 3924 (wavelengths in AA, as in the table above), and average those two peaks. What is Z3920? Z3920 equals 0.82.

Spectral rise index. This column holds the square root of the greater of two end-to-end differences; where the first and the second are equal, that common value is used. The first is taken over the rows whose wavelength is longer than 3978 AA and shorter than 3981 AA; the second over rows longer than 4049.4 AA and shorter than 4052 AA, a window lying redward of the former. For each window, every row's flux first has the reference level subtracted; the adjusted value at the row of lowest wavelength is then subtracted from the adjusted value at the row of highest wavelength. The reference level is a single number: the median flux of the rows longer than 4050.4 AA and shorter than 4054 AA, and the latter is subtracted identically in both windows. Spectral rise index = 0.28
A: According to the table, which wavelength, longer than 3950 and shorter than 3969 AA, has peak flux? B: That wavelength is 3953.16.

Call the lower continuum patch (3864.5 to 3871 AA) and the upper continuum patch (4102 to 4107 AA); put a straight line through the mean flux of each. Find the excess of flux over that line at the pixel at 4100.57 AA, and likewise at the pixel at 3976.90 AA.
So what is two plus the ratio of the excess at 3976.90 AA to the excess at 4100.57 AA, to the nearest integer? 0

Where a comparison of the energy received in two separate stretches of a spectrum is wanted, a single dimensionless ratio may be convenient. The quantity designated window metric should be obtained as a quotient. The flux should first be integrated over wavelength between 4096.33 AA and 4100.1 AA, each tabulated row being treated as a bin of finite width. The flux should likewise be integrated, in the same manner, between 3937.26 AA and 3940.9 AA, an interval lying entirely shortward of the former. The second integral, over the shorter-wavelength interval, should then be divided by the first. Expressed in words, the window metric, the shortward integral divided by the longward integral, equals 1.0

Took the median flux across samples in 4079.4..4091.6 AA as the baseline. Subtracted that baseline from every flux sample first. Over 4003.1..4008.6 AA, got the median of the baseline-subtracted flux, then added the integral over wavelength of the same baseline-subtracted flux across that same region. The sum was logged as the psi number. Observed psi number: 0.28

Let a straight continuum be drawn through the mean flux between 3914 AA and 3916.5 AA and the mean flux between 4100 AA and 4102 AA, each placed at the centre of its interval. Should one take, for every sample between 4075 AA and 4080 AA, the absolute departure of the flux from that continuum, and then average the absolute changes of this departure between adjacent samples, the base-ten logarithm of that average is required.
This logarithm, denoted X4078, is -1.66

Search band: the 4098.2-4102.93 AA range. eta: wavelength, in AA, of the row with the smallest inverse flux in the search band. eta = 4100.57 AA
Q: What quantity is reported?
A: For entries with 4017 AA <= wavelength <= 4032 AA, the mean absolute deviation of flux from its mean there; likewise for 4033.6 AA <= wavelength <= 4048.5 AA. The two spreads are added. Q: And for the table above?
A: 0.084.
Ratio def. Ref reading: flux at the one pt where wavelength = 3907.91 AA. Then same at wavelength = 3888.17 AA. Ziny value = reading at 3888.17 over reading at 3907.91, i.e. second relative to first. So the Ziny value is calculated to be 0.95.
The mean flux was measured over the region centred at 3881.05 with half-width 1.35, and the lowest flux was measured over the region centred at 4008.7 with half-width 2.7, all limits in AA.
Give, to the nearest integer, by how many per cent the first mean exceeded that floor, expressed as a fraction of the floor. -20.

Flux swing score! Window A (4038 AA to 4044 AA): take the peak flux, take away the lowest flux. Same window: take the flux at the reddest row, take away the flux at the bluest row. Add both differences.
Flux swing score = 0.269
